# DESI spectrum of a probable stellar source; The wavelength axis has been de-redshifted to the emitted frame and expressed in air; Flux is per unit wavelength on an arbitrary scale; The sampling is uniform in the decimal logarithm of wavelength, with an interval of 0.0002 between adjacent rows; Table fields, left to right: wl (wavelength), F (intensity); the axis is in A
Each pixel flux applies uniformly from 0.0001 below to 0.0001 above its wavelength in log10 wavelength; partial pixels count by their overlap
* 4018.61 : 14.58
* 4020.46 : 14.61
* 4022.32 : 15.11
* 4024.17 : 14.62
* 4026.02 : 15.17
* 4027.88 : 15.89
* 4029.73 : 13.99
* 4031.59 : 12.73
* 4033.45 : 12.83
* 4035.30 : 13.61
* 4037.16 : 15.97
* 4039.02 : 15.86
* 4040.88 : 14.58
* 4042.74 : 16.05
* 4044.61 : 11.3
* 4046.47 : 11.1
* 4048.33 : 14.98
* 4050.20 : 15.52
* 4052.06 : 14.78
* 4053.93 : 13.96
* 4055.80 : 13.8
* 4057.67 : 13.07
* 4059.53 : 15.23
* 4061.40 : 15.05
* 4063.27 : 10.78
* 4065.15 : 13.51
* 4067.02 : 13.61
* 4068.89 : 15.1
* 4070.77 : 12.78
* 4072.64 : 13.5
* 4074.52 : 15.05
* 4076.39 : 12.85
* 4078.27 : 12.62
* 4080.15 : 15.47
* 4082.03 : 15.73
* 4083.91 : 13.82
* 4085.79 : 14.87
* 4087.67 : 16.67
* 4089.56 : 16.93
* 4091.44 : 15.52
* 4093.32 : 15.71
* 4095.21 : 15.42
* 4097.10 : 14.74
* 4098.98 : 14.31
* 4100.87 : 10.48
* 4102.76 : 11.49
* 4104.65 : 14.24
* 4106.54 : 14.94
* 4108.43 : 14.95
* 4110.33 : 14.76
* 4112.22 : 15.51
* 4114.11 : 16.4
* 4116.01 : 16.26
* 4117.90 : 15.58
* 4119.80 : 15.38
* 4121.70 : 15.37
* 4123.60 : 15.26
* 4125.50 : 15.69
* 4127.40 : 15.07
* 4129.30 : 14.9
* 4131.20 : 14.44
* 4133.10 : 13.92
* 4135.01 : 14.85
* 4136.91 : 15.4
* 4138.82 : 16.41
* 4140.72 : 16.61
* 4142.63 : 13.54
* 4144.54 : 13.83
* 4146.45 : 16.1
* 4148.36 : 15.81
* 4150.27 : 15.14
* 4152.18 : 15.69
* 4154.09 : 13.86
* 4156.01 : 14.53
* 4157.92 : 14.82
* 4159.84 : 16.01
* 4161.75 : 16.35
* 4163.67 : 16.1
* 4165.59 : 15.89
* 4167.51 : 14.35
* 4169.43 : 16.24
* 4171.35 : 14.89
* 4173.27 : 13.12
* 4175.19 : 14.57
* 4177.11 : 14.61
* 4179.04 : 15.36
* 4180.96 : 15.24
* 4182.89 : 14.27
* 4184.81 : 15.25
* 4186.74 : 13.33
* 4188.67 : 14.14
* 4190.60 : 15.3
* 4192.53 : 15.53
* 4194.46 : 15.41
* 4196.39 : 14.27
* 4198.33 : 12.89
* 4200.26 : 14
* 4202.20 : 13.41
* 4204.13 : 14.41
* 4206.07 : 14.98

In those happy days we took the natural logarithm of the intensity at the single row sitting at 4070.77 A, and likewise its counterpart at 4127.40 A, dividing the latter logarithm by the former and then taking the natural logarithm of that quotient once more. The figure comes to 0.063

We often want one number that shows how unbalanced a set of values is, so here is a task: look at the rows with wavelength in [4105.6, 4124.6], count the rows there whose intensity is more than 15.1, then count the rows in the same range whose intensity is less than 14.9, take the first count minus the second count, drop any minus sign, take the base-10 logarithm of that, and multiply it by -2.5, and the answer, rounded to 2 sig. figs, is -1.9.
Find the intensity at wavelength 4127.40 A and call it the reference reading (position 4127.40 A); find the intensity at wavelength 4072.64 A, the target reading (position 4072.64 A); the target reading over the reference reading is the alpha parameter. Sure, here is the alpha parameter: 0.90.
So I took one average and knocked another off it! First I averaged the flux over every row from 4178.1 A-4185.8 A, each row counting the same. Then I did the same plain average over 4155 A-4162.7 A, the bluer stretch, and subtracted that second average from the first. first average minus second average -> -0.4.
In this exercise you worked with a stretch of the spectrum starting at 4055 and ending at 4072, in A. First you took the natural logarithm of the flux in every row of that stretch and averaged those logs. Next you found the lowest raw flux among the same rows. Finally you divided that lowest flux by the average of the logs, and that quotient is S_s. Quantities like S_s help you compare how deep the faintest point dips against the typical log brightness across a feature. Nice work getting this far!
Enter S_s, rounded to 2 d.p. 4.13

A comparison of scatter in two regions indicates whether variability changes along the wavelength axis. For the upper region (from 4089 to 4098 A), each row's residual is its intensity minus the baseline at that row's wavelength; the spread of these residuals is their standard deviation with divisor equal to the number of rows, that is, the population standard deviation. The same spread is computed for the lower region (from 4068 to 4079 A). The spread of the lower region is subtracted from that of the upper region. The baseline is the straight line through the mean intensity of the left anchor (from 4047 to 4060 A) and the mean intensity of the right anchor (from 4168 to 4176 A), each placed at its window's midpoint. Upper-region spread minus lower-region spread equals -0.33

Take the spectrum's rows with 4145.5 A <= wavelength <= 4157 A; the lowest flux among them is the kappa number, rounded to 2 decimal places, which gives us 13.86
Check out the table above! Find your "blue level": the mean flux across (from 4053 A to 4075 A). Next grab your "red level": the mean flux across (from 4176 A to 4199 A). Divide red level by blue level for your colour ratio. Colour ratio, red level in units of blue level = 1.06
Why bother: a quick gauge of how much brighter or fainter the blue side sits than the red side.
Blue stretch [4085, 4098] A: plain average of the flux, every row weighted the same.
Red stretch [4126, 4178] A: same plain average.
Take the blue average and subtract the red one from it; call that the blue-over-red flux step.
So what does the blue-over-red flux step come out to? 0.62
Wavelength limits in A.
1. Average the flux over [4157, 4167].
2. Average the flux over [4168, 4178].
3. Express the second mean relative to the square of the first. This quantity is 0.059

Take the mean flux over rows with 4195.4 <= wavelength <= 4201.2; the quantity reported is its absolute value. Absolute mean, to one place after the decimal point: 13.7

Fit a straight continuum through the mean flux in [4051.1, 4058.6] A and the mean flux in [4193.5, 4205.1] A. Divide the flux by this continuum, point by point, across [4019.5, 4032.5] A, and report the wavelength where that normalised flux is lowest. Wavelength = 4031.59 A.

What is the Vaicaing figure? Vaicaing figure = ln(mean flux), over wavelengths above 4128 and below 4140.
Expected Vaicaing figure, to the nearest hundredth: 2.71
